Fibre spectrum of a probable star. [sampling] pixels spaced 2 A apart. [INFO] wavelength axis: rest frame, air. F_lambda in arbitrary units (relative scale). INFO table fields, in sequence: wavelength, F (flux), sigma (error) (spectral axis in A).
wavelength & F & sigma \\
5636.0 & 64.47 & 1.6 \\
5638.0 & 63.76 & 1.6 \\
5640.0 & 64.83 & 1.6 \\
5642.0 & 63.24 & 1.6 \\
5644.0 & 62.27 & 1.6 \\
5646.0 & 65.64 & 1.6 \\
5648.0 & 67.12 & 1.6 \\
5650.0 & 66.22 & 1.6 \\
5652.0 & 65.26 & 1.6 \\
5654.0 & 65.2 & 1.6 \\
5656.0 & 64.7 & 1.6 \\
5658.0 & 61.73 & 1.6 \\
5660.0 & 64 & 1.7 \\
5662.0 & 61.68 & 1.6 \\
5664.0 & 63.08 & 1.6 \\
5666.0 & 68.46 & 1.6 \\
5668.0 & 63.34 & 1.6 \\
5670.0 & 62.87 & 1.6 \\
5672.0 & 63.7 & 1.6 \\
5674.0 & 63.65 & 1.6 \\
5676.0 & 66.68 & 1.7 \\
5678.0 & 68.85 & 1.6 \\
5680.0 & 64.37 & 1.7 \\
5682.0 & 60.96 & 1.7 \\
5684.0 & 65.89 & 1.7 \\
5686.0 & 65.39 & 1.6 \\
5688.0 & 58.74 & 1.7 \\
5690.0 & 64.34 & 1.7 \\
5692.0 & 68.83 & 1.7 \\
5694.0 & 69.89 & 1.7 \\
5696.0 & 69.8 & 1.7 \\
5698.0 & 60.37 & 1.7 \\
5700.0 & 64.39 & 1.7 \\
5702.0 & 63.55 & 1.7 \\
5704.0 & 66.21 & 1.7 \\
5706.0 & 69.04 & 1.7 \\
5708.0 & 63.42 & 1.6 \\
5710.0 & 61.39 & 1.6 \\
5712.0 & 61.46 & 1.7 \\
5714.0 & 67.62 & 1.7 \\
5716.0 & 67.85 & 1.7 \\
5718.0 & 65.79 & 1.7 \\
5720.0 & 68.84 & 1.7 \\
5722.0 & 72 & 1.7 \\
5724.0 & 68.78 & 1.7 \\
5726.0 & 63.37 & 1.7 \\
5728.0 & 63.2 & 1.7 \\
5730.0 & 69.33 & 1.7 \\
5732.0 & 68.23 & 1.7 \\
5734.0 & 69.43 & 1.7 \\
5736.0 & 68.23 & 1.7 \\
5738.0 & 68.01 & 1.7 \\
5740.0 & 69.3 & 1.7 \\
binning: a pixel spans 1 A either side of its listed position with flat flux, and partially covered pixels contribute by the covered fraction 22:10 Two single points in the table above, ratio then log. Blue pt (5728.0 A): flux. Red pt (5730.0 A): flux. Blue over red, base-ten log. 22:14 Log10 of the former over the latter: -0.040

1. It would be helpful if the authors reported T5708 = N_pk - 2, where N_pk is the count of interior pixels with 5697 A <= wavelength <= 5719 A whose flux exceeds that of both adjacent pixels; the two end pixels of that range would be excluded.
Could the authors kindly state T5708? 1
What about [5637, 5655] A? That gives 0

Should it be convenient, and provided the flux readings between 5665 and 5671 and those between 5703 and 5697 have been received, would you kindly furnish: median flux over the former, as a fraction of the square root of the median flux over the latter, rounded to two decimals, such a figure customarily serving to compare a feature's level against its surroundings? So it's 7.95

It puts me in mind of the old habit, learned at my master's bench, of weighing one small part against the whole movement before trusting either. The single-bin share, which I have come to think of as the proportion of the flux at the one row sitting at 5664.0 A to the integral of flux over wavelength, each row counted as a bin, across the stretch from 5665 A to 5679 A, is 0.0689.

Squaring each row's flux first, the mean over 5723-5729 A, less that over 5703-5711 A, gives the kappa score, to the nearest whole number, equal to 12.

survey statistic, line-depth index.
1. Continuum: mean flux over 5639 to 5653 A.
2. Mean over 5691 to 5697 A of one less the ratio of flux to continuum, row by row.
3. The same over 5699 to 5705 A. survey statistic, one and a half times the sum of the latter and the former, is -0.10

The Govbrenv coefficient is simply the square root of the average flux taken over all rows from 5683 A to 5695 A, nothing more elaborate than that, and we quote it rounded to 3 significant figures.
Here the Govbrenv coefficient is 8.09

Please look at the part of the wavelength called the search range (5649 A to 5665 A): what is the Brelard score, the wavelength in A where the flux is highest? 5650.0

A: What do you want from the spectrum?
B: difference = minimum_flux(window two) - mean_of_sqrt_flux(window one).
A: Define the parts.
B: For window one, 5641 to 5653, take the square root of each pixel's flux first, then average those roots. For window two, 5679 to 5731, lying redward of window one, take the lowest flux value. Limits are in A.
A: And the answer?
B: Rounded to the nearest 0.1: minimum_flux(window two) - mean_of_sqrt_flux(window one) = 50.7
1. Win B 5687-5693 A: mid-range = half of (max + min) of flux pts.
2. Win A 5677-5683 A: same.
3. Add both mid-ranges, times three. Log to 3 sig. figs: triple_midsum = 386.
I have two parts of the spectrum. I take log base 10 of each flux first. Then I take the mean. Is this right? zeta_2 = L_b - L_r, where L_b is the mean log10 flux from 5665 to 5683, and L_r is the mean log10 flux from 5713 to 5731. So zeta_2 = -0.017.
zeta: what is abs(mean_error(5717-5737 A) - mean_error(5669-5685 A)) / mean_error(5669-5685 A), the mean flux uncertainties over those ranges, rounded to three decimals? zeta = 0.030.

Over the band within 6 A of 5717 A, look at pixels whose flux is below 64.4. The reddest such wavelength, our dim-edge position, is 5712.0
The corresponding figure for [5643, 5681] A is 5680.0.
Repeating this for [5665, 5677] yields 5674.0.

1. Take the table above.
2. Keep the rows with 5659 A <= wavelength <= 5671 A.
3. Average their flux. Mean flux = 63.9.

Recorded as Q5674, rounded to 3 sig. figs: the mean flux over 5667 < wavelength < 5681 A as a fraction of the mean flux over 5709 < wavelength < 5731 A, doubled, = 1.95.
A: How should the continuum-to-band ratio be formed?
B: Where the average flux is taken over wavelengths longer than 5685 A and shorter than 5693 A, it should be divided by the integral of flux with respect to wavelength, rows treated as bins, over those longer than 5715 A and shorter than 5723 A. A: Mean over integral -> 0.117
